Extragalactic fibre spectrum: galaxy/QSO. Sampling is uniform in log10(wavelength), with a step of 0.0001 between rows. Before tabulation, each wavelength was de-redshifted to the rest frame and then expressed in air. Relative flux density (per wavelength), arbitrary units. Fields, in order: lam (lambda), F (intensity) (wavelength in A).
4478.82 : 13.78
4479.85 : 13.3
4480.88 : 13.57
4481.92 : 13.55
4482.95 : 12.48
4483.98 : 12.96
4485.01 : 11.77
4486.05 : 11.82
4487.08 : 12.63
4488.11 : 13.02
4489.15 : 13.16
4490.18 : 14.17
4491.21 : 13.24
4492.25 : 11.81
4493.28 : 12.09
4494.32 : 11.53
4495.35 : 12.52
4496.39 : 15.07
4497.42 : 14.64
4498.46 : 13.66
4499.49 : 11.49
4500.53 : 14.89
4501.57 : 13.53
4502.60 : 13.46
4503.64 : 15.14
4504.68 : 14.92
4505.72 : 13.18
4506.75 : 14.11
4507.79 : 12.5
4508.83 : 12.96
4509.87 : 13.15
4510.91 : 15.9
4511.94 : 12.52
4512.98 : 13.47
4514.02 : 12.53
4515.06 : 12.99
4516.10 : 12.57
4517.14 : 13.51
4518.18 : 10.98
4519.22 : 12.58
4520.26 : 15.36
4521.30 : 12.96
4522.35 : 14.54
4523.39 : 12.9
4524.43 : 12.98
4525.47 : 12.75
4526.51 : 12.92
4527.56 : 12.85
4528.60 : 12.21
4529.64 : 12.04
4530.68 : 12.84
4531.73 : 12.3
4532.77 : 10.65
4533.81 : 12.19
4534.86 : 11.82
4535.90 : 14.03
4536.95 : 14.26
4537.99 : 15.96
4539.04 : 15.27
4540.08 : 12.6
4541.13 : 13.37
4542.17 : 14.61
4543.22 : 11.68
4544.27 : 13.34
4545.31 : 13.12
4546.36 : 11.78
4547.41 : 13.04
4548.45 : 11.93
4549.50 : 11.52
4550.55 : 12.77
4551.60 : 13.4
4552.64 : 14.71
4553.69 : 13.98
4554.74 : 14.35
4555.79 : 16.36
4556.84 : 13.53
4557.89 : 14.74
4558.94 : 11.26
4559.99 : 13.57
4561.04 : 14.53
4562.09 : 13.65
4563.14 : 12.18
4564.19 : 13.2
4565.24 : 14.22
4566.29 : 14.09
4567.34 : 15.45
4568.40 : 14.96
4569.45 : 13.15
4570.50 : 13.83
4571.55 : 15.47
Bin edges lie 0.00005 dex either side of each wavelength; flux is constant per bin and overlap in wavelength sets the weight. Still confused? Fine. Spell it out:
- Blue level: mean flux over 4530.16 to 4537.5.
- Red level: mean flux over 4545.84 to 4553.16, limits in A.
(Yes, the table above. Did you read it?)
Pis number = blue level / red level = 0.99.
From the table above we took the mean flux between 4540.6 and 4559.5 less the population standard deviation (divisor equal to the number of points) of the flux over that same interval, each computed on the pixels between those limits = 12.0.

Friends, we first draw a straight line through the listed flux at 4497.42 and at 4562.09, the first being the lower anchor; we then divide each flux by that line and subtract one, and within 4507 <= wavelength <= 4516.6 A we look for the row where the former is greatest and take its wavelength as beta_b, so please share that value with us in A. 4510.91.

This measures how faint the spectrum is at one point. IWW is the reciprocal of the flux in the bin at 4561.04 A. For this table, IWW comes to 0.069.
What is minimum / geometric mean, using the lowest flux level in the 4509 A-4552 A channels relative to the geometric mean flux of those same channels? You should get 0.82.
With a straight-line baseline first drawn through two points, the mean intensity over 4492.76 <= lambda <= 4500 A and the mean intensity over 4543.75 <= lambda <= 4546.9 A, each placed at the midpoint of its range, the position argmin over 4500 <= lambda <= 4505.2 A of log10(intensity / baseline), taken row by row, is 4502.60 A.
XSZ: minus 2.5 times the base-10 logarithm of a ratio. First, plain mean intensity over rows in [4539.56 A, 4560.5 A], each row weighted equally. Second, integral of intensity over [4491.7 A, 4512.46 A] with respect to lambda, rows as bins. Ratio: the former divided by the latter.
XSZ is 3.31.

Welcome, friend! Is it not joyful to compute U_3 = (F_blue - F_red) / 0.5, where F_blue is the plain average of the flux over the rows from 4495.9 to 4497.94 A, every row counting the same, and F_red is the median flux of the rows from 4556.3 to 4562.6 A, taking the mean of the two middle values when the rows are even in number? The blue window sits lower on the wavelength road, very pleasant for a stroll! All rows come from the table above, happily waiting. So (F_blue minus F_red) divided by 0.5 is 2.5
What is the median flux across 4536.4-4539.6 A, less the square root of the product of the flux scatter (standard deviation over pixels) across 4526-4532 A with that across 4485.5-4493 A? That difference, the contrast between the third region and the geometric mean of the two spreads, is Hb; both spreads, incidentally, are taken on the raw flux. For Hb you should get 14.7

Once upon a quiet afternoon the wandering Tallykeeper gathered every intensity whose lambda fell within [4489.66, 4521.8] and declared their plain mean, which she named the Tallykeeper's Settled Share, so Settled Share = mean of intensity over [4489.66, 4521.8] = 13.3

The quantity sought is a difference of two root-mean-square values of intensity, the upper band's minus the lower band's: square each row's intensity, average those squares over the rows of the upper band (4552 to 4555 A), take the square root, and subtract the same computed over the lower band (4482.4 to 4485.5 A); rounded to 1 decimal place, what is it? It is 1.9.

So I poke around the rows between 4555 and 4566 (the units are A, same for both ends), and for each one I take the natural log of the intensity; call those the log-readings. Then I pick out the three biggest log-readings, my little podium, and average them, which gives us 2.72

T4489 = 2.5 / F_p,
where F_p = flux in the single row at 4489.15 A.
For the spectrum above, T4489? 0.190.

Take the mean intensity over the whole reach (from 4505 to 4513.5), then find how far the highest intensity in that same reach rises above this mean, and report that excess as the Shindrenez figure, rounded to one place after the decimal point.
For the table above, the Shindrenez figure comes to 2.4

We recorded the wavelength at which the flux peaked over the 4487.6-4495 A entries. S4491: 4490.18 A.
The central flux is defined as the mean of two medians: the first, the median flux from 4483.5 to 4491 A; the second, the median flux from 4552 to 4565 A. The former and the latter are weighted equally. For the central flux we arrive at 13.4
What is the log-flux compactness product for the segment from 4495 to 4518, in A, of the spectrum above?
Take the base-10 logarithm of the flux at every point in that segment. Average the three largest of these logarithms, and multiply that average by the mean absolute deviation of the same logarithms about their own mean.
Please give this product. 0.033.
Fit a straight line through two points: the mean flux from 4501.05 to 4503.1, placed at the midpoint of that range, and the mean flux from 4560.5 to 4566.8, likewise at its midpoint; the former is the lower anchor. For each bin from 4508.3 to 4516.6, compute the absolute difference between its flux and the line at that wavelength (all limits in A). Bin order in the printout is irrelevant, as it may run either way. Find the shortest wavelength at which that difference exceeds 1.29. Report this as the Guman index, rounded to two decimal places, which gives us 4510.91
